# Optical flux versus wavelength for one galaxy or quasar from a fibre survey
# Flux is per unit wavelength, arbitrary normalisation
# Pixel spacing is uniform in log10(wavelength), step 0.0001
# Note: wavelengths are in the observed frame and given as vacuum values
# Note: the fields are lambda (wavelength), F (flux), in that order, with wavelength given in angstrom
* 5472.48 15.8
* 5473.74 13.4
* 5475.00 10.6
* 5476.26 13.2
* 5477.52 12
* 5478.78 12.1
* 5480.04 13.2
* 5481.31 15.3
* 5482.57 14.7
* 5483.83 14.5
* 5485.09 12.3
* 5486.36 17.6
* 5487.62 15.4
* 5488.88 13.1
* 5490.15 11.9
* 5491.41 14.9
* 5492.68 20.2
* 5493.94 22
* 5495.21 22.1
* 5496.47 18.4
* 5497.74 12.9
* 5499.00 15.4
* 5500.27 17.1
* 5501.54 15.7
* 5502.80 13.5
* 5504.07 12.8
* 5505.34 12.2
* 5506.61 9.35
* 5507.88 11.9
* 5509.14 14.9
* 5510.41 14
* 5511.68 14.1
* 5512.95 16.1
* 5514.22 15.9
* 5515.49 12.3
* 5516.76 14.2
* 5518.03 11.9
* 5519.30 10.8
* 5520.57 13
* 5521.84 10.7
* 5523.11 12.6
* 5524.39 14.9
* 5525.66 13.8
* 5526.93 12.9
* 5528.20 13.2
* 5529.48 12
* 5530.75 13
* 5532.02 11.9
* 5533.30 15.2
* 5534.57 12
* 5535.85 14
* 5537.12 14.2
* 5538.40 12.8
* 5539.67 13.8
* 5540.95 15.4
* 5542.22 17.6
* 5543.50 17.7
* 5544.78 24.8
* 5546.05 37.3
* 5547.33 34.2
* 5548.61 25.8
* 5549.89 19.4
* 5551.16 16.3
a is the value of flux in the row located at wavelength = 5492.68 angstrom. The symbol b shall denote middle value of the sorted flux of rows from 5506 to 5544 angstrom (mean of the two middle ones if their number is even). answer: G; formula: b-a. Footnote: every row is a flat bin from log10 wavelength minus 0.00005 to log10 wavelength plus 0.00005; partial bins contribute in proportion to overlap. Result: -7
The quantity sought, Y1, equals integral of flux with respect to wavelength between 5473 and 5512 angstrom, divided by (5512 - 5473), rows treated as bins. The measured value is 14.5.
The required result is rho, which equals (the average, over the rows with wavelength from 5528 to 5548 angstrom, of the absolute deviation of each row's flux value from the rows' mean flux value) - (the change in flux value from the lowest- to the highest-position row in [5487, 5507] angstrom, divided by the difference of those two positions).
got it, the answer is 5.9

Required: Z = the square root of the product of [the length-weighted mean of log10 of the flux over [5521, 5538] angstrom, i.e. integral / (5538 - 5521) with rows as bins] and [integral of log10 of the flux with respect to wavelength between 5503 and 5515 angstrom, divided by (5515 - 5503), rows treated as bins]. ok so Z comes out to 1.12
